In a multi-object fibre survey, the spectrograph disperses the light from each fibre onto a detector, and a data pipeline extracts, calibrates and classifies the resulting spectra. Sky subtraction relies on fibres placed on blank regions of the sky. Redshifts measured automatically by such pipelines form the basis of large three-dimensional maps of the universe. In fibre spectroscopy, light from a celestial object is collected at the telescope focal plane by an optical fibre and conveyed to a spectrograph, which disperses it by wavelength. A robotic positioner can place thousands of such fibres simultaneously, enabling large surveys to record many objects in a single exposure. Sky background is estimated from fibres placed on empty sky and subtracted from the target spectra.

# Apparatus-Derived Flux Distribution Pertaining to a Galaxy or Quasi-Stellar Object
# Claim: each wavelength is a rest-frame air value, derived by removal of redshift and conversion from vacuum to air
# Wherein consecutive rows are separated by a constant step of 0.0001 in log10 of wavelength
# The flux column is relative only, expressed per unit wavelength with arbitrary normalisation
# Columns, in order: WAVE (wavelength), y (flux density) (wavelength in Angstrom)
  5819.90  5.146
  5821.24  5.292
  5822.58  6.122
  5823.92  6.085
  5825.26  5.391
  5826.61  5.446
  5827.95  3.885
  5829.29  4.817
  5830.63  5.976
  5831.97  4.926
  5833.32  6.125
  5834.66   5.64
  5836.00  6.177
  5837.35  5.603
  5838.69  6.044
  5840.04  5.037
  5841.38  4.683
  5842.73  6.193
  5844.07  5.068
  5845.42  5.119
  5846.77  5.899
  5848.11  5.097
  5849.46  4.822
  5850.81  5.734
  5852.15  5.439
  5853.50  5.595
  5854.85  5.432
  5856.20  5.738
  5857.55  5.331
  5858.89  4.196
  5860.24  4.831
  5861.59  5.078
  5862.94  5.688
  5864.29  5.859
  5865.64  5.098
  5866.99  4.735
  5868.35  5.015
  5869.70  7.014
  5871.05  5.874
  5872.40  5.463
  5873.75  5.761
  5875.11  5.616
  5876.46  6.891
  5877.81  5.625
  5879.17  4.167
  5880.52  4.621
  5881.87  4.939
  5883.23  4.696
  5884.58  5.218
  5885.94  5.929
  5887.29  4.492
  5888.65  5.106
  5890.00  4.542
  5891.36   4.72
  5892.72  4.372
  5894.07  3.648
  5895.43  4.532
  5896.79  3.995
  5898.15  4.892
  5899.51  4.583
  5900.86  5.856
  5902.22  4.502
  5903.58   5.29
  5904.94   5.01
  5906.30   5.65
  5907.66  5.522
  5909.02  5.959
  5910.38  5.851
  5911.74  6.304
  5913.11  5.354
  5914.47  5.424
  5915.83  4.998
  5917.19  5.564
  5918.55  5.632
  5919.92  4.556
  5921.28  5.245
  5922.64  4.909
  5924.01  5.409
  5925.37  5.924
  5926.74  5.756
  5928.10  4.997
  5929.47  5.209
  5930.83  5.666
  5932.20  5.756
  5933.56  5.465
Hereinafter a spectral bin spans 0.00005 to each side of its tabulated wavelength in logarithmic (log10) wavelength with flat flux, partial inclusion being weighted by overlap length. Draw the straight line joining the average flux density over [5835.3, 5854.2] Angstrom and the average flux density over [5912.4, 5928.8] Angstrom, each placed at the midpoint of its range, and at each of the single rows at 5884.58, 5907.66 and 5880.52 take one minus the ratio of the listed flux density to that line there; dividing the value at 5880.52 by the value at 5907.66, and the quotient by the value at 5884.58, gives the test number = -135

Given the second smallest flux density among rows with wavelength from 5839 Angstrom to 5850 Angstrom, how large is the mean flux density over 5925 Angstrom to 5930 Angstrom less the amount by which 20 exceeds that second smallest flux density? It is -9.7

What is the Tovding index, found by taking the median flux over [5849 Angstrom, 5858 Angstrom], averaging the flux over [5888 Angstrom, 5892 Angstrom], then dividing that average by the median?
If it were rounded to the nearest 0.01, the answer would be 0.88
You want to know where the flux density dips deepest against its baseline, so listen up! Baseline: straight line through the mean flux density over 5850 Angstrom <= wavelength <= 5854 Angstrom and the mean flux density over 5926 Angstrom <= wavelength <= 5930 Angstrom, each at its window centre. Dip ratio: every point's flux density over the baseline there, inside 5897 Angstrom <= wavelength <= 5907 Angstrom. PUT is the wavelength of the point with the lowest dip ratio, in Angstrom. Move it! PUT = 5902.22 Angstrom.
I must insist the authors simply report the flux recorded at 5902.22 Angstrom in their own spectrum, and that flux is 4.502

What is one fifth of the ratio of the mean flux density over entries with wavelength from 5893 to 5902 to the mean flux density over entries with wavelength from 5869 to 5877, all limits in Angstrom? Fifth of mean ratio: 0.150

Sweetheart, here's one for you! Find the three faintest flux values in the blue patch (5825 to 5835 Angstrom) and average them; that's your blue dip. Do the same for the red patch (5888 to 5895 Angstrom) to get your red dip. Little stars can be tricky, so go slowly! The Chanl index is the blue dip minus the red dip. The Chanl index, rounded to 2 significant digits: 0.36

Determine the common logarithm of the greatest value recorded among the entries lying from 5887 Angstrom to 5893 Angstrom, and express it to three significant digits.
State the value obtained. 0.708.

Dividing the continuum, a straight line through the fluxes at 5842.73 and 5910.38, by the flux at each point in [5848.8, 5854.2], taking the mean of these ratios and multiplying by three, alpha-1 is 3.43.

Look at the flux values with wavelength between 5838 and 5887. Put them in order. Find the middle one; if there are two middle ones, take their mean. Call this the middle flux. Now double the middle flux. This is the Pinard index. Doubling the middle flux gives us 10.76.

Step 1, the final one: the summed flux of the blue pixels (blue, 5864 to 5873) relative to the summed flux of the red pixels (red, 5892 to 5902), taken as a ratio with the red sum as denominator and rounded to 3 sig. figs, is 1.23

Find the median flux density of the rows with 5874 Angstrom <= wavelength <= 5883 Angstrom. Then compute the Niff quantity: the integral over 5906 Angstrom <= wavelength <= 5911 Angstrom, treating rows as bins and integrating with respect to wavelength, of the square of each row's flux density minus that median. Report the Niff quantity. 1.3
